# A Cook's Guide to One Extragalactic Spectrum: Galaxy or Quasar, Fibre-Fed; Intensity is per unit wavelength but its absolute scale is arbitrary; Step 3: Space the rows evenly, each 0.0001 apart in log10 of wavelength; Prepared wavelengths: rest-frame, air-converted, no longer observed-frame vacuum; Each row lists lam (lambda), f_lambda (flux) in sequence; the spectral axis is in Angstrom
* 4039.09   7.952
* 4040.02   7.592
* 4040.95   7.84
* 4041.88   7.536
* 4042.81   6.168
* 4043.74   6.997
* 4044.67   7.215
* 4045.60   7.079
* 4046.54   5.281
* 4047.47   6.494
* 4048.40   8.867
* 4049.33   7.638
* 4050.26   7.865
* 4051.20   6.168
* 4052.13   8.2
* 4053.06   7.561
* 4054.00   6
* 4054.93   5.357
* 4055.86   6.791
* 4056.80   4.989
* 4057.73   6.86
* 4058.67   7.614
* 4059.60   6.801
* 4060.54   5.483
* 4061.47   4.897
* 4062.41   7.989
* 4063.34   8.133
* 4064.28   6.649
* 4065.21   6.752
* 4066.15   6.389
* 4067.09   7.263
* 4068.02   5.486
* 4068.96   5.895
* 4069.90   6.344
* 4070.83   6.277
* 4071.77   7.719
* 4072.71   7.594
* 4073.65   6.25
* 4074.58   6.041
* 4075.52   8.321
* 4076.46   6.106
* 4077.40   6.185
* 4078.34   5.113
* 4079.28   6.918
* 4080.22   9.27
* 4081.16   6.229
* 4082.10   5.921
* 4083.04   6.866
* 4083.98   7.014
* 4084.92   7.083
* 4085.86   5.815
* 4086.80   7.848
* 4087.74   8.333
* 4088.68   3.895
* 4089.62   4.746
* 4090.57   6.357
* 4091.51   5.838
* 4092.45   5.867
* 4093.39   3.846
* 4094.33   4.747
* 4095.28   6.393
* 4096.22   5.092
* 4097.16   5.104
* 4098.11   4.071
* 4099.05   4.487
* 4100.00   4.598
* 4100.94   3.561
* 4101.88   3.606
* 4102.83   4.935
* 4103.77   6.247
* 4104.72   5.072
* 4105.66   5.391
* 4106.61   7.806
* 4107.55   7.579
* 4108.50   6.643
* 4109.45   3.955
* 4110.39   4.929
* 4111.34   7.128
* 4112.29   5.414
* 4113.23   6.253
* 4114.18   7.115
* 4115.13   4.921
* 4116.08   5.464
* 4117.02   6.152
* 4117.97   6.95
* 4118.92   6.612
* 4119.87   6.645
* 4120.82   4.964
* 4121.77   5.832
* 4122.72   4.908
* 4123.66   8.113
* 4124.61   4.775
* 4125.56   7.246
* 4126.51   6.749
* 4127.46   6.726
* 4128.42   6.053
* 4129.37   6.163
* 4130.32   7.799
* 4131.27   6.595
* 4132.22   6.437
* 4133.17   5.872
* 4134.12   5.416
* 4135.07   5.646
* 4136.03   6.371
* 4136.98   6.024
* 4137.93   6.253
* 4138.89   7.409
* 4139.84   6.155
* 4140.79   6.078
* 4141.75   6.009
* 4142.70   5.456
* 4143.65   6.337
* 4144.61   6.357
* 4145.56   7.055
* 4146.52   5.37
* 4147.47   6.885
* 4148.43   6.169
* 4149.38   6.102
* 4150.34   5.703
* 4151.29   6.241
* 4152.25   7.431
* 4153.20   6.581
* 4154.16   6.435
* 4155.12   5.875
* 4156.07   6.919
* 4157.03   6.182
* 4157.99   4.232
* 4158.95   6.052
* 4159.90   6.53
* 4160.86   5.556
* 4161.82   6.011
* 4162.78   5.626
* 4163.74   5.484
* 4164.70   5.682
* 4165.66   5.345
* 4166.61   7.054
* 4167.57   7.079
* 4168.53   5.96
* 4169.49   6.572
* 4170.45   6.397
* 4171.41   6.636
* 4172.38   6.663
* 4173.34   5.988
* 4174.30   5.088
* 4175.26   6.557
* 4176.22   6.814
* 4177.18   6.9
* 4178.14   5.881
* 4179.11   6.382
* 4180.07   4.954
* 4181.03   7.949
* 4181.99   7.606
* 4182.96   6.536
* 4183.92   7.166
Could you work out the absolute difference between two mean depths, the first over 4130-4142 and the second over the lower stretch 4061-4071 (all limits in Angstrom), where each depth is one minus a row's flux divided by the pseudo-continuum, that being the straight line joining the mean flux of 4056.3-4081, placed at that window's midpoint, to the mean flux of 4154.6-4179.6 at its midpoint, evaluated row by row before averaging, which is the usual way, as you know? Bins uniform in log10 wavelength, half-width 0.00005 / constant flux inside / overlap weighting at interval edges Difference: 0.02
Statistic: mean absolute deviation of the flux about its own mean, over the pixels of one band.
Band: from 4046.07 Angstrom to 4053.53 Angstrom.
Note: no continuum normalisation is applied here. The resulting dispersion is 1.0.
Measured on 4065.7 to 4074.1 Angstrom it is 0.6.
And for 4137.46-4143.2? 0.4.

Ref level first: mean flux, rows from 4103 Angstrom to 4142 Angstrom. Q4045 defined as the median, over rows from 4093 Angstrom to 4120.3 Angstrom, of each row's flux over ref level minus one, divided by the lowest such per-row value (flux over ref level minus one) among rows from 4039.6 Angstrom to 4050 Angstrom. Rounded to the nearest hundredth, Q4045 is 0.88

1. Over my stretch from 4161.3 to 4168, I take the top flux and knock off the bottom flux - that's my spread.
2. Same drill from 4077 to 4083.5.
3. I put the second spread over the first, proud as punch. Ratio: 2.40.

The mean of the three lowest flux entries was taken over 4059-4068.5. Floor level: 5.3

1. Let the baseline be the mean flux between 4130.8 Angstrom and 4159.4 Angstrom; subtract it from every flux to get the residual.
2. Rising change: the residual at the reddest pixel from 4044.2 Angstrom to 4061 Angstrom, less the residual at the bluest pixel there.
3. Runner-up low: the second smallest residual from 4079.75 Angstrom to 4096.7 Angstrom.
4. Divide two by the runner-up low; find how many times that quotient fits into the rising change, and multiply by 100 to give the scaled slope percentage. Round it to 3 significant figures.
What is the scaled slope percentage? 199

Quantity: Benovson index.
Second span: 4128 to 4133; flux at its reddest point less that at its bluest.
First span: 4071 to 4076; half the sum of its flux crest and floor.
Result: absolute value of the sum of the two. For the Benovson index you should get 7.6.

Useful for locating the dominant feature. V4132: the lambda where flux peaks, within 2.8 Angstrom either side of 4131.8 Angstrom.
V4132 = 4130.32 Angstrom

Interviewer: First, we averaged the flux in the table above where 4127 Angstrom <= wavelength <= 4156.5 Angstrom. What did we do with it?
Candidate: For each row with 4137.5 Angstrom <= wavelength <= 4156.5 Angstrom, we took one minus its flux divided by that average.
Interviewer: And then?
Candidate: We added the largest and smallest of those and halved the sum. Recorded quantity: -0.01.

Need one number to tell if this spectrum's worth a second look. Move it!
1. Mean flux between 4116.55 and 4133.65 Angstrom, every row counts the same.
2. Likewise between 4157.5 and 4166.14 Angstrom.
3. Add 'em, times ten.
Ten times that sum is 120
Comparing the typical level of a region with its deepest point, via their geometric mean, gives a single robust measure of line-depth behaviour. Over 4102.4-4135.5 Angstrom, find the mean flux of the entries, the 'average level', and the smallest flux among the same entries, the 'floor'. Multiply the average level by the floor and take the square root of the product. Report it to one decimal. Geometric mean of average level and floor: 4.9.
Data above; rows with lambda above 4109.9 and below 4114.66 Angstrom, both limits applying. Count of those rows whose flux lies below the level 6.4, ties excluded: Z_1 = 3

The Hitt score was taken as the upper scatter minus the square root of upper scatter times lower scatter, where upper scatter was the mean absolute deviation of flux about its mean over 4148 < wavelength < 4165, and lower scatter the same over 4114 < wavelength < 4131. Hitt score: -0.151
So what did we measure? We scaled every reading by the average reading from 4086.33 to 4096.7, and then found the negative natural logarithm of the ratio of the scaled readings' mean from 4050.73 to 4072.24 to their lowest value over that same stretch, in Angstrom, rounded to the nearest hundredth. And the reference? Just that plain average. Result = -0.30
